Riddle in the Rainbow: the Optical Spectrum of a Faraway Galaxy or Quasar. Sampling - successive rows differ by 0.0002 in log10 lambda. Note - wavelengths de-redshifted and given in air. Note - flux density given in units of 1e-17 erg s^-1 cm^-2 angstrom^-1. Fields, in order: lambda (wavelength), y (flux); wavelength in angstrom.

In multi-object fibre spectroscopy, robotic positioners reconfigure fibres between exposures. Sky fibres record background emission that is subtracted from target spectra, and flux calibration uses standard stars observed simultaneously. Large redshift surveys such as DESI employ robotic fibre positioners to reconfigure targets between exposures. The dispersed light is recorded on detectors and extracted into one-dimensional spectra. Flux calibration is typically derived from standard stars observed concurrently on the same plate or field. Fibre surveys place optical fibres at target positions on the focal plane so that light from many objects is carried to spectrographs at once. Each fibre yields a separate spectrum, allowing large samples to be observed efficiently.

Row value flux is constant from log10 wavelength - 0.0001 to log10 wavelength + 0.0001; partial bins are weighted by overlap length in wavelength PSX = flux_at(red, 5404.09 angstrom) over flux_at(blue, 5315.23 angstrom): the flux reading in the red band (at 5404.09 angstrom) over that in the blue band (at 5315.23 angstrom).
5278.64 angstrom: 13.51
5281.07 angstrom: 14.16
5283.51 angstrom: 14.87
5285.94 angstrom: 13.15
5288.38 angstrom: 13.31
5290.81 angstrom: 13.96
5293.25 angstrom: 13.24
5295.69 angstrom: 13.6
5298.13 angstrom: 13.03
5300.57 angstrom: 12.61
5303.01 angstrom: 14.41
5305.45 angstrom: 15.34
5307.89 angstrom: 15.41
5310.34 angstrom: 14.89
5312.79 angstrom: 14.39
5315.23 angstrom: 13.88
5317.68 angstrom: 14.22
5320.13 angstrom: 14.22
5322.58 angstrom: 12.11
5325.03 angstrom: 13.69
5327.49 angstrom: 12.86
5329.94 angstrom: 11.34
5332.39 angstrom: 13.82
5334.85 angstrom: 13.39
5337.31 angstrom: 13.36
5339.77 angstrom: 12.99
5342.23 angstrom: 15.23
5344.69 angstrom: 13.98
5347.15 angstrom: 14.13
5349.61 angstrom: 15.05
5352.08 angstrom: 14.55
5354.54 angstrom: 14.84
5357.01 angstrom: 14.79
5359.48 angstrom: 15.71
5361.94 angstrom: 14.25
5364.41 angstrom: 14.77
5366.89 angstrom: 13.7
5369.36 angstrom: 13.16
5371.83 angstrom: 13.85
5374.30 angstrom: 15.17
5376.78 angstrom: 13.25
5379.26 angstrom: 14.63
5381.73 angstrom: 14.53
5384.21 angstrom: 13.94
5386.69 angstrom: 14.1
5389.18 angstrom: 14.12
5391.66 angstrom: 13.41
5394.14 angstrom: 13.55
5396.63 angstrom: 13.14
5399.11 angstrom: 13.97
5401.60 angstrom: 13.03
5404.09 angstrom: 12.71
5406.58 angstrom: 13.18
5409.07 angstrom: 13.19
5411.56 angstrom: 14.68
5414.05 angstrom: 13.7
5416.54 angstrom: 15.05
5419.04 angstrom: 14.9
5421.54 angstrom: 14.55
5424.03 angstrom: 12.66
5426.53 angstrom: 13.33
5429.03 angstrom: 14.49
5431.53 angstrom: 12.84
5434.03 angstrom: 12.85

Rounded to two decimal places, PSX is 0.92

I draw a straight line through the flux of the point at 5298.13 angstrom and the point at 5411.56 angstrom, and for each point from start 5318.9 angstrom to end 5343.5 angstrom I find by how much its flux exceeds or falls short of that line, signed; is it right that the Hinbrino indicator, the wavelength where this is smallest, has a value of 5329.94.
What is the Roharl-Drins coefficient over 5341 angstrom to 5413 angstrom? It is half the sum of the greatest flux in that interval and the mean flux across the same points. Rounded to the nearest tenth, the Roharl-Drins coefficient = 14.9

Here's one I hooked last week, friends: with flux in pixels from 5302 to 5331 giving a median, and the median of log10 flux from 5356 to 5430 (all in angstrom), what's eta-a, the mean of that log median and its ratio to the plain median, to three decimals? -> 0.613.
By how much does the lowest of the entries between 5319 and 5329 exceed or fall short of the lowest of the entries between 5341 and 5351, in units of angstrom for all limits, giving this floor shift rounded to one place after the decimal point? -1.9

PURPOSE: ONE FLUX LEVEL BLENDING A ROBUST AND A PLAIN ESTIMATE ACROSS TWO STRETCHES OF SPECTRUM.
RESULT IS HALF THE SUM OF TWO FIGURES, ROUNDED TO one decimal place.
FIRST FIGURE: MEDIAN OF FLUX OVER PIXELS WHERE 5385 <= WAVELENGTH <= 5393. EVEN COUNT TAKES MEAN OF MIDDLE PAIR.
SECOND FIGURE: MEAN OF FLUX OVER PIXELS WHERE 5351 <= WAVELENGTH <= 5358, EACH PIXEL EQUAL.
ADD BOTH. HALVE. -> 14.4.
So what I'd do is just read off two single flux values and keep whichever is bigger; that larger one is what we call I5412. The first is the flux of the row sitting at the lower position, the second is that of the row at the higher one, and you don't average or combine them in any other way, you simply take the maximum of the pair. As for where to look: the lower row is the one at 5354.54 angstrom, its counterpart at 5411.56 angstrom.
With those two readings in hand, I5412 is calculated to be 14.8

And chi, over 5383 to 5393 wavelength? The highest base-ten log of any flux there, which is 1.15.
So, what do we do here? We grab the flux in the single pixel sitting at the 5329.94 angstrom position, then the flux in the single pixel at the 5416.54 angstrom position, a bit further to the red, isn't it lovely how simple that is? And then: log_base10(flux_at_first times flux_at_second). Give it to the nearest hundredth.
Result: 2.23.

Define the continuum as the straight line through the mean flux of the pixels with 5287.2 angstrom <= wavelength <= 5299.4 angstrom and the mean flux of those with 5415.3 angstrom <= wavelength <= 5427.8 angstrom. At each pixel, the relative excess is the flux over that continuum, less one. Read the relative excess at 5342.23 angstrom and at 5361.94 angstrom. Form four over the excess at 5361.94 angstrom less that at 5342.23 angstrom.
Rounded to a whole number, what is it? -50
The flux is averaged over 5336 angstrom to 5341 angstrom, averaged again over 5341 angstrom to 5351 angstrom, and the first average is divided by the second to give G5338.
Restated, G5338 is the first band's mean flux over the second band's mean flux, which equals 0.90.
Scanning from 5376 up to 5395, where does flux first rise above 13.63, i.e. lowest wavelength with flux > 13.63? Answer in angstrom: 5379.26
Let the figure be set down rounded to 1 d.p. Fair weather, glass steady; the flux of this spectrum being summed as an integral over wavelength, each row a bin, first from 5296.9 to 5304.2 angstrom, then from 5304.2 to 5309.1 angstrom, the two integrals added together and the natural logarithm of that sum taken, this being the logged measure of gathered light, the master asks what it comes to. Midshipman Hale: 5.2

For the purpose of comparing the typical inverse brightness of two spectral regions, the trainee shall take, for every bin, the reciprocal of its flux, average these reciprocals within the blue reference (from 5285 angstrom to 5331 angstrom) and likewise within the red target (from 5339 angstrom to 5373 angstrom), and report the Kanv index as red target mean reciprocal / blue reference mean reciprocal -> 0.95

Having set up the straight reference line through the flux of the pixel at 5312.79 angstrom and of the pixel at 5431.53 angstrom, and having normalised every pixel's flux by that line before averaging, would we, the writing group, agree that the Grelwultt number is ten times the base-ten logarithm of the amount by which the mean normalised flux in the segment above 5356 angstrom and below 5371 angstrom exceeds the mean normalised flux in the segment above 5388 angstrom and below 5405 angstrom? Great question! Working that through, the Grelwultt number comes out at -14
